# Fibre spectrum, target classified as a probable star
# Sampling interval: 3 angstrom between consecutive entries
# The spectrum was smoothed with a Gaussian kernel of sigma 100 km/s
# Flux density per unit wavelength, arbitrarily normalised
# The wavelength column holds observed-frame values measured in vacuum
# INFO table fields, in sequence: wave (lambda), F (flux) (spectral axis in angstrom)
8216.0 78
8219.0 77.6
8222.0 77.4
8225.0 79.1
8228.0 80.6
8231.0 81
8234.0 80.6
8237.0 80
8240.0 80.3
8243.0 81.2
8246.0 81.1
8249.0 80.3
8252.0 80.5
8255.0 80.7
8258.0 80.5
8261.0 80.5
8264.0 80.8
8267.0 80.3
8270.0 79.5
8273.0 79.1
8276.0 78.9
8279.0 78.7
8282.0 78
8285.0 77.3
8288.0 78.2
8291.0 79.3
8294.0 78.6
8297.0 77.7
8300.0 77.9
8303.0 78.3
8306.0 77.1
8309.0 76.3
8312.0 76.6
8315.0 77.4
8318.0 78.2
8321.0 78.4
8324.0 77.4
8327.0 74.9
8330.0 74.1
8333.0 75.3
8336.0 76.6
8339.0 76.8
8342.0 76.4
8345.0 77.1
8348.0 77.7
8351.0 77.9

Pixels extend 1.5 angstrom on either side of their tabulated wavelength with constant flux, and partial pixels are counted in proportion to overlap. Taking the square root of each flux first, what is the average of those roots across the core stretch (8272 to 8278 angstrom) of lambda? 8.89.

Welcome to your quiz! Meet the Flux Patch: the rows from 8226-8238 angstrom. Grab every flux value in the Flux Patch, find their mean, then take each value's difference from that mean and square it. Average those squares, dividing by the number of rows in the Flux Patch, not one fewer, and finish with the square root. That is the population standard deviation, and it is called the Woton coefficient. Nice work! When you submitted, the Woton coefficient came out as 0.36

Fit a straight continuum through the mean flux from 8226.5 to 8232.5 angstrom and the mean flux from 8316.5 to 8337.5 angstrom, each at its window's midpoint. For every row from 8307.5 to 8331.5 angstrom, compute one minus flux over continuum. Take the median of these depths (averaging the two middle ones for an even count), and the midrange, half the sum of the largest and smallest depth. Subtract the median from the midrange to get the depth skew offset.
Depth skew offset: 0.0028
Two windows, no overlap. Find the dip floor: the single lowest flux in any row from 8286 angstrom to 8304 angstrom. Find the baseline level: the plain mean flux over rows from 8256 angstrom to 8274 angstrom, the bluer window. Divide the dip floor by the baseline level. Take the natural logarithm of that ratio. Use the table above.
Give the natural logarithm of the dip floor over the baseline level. -0.03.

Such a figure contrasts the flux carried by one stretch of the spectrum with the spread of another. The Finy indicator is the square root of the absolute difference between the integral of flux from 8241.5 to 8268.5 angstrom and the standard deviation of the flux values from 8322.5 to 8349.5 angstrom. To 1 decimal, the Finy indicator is 46.7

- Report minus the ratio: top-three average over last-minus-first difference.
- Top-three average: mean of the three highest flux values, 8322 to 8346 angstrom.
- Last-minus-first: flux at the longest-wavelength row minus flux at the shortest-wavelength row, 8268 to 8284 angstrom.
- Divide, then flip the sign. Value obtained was 51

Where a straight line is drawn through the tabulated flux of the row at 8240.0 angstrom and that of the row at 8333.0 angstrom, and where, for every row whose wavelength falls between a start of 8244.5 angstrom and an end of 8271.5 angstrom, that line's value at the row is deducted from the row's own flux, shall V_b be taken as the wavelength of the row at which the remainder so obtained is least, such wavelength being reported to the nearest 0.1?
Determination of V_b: 8249.0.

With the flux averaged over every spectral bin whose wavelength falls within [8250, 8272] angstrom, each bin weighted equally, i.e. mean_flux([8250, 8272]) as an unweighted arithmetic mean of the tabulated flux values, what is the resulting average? 80.4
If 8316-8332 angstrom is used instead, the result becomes 76.6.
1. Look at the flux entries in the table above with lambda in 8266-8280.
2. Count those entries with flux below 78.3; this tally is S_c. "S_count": 0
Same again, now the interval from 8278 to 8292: 3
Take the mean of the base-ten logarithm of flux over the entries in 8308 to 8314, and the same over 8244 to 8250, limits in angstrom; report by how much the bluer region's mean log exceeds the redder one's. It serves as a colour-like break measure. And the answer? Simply 0.023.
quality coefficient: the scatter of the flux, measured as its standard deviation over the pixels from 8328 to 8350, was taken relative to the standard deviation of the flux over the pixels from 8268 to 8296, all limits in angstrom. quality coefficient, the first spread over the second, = 1.7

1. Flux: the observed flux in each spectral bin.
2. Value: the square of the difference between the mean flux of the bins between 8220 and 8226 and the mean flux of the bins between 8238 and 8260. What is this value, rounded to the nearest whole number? 6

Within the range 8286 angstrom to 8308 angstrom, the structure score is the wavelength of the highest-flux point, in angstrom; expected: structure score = 8291.0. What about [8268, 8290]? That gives 8270.0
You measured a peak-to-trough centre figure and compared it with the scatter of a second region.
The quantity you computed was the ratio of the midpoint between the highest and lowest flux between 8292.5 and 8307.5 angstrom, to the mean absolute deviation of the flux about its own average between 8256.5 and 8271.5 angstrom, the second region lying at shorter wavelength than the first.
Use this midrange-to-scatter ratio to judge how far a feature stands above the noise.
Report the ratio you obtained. 232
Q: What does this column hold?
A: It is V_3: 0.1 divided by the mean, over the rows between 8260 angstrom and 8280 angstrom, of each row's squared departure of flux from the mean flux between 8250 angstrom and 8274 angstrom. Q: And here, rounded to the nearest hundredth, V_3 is 0.11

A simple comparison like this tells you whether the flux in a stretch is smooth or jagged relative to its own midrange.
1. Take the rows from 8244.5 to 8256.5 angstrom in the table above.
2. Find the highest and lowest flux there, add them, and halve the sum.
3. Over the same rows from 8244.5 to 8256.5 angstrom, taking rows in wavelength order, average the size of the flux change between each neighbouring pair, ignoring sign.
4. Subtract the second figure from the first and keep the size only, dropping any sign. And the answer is 80.3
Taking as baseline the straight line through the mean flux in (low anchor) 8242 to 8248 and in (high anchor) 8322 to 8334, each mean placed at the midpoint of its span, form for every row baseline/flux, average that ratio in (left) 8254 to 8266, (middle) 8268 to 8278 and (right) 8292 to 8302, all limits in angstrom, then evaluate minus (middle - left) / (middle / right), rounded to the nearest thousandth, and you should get -0.007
